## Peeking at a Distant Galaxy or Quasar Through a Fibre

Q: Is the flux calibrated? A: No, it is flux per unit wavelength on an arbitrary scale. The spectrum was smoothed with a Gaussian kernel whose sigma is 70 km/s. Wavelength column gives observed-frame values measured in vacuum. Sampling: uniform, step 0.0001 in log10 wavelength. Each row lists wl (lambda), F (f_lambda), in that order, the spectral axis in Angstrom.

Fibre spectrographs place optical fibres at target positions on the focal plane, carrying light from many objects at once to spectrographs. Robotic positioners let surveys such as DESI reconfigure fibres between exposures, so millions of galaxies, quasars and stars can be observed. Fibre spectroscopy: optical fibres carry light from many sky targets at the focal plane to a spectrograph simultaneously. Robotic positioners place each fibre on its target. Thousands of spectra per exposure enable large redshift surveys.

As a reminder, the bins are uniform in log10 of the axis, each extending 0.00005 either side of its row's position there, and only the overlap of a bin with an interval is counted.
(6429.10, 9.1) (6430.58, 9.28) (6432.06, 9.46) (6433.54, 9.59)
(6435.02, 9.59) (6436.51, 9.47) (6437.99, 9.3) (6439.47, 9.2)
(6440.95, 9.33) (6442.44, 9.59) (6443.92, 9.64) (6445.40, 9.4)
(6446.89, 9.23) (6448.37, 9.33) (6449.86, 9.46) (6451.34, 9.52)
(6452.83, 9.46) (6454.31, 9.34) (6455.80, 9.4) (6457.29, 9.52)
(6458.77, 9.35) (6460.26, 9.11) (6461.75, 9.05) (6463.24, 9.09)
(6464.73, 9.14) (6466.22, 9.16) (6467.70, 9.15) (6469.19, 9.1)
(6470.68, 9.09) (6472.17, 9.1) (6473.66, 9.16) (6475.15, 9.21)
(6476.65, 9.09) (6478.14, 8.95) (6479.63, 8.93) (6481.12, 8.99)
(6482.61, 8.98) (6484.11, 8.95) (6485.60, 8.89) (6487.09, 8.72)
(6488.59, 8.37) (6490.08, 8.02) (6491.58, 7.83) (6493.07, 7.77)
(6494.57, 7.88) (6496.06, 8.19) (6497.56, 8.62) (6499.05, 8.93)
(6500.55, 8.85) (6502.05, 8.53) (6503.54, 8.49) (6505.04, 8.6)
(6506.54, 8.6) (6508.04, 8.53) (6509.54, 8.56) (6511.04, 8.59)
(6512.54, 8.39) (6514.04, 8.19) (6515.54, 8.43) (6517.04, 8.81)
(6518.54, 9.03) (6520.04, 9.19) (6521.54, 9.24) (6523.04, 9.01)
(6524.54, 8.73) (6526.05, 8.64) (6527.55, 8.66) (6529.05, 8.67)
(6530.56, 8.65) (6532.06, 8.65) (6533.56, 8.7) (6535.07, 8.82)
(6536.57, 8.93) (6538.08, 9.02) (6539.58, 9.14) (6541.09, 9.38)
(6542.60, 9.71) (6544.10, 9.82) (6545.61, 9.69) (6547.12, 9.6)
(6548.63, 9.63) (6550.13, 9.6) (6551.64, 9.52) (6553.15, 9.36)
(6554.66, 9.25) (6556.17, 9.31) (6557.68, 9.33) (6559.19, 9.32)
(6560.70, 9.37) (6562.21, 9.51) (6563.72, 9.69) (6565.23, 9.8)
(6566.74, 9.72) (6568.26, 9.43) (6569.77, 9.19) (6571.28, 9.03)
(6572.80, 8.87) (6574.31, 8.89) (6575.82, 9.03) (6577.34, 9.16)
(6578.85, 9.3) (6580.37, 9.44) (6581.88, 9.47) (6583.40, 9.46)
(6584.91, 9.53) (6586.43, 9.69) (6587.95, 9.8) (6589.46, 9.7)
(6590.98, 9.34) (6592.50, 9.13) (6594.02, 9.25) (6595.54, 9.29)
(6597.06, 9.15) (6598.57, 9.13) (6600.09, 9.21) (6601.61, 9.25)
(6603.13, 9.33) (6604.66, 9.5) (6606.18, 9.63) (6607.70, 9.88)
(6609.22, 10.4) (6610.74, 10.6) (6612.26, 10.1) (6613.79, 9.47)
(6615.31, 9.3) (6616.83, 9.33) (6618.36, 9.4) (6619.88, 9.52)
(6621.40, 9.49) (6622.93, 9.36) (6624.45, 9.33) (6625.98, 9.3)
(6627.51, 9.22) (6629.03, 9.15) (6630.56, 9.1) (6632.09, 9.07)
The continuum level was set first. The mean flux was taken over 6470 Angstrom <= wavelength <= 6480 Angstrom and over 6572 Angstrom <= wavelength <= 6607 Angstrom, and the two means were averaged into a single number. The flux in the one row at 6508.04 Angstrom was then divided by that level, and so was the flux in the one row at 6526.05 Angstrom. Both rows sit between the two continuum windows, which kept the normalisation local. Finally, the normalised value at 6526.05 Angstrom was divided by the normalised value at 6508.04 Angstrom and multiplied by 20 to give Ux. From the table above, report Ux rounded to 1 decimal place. 20.3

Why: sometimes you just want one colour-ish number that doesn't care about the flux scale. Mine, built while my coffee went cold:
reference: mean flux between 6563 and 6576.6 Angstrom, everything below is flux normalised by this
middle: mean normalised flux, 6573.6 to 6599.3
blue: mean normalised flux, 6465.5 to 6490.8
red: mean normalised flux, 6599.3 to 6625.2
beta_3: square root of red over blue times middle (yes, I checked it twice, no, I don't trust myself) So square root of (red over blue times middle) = 1.04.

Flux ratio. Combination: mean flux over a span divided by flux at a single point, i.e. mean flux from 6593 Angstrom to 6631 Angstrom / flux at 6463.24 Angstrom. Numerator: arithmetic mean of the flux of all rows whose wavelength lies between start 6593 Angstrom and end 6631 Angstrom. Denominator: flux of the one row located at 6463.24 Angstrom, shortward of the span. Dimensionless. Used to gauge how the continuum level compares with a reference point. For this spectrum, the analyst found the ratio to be 1.04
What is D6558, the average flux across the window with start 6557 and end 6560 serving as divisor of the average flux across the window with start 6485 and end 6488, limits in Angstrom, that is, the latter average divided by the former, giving 0.94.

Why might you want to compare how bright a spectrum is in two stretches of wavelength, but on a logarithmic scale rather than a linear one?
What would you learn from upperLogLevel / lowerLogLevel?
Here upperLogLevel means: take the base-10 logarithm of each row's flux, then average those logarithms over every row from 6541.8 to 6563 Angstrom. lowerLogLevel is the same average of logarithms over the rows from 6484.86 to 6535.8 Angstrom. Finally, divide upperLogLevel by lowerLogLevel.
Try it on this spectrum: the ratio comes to 1.05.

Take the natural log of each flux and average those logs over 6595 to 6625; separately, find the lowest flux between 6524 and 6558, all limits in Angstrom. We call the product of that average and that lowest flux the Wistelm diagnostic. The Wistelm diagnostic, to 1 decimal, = 19.5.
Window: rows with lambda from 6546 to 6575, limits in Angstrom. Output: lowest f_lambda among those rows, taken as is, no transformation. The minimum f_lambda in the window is 8.87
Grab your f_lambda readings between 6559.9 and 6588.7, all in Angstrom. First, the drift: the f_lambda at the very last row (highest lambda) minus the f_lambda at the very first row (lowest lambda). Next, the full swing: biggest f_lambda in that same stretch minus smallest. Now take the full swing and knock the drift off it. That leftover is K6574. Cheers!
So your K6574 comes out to 0.50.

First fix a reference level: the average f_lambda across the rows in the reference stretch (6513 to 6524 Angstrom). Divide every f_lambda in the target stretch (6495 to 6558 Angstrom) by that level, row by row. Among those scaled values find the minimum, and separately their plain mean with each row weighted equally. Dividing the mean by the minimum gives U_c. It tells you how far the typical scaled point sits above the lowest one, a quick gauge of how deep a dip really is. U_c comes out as 1.09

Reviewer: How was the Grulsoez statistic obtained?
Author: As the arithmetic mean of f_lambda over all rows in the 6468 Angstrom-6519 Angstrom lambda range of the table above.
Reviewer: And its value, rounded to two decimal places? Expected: 8.66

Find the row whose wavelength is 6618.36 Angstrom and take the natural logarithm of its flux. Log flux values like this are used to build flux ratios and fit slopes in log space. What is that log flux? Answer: 2.24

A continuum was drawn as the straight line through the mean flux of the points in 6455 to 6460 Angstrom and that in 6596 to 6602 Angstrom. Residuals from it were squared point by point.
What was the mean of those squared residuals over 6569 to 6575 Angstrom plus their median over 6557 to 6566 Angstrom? 0.1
